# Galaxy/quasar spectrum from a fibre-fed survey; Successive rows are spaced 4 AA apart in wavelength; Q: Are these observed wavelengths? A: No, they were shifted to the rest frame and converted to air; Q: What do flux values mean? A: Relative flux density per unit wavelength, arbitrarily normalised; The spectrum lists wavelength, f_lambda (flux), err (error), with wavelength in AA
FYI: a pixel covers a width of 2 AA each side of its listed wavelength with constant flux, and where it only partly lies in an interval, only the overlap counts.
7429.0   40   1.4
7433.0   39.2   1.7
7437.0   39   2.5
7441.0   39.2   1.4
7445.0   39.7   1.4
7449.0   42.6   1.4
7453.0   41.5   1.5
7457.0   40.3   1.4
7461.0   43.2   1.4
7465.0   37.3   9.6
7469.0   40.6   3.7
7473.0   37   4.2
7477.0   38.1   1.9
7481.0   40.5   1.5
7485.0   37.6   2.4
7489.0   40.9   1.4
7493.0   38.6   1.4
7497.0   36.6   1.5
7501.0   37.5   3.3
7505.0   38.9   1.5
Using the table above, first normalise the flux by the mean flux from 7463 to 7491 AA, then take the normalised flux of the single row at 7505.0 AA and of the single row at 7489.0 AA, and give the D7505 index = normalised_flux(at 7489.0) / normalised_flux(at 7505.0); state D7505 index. 1.05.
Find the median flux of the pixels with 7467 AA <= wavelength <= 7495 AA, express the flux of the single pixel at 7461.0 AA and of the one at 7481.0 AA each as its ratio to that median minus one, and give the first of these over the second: 2.4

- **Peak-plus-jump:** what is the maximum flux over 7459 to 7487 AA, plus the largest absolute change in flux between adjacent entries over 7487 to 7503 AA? 45.5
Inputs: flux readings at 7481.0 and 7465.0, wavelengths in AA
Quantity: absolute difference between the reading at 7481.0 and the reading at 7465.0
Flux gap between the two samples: 3.2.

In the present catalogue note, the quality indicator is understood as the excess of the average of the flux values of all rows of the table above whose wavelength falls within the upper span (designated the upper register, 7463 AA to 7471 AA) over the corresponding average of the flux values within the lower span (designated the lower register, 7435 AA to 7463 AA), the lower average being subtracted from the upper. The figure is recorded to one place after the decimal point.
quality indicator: -1.8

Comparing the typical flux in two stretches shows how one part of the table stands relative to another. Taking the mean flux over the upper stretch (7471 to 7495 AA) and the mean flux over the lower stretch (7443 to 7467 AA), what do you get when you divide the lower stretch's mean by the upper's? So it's 1.05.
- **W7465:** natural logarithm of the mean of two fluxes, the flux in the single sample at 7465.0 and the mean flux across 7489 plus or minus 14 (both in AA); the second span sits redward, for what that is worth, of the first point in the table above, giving 3.64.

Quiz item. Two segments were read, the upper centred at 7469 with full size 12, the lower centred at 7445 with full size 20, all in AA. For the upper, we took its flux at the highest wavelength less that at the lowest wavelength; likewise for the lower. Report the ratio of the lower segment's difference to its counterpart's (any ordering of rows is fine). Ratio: -8.3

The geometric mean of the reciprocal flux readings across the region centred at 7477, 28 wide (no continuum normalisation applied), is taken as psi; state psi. 0.0258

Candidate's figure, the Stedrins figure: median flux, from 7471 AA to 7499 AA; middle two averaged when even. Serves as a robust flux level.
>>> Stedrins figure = 38.1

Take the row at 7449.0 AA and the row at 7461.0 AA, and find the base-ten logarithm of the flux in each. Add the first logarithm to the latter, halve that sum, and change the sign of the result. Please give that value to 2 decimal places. -1.63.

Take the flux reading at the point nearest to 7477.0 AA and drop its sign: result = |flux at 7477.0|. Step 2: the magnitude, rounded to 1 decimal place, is 38.1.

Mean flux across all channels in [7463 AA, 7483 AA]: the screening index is 38.7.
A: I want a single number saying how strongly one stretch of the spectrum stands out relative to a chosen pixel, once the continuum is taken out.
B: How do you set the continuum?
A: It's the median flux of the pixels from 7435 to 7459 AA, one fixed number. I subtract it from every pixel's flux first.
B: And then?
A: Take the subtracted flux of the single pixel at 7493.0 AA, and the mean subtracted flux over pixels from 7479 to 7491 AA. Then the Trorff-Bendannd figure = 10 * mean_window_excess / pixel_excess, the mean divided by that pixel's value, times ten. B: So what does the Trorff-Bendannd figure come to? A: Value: 2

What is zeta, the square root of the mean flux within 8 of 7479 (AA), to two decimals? 6.19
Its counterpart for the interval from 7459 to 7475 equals 6.29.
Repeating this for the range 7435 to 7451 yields 6.33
